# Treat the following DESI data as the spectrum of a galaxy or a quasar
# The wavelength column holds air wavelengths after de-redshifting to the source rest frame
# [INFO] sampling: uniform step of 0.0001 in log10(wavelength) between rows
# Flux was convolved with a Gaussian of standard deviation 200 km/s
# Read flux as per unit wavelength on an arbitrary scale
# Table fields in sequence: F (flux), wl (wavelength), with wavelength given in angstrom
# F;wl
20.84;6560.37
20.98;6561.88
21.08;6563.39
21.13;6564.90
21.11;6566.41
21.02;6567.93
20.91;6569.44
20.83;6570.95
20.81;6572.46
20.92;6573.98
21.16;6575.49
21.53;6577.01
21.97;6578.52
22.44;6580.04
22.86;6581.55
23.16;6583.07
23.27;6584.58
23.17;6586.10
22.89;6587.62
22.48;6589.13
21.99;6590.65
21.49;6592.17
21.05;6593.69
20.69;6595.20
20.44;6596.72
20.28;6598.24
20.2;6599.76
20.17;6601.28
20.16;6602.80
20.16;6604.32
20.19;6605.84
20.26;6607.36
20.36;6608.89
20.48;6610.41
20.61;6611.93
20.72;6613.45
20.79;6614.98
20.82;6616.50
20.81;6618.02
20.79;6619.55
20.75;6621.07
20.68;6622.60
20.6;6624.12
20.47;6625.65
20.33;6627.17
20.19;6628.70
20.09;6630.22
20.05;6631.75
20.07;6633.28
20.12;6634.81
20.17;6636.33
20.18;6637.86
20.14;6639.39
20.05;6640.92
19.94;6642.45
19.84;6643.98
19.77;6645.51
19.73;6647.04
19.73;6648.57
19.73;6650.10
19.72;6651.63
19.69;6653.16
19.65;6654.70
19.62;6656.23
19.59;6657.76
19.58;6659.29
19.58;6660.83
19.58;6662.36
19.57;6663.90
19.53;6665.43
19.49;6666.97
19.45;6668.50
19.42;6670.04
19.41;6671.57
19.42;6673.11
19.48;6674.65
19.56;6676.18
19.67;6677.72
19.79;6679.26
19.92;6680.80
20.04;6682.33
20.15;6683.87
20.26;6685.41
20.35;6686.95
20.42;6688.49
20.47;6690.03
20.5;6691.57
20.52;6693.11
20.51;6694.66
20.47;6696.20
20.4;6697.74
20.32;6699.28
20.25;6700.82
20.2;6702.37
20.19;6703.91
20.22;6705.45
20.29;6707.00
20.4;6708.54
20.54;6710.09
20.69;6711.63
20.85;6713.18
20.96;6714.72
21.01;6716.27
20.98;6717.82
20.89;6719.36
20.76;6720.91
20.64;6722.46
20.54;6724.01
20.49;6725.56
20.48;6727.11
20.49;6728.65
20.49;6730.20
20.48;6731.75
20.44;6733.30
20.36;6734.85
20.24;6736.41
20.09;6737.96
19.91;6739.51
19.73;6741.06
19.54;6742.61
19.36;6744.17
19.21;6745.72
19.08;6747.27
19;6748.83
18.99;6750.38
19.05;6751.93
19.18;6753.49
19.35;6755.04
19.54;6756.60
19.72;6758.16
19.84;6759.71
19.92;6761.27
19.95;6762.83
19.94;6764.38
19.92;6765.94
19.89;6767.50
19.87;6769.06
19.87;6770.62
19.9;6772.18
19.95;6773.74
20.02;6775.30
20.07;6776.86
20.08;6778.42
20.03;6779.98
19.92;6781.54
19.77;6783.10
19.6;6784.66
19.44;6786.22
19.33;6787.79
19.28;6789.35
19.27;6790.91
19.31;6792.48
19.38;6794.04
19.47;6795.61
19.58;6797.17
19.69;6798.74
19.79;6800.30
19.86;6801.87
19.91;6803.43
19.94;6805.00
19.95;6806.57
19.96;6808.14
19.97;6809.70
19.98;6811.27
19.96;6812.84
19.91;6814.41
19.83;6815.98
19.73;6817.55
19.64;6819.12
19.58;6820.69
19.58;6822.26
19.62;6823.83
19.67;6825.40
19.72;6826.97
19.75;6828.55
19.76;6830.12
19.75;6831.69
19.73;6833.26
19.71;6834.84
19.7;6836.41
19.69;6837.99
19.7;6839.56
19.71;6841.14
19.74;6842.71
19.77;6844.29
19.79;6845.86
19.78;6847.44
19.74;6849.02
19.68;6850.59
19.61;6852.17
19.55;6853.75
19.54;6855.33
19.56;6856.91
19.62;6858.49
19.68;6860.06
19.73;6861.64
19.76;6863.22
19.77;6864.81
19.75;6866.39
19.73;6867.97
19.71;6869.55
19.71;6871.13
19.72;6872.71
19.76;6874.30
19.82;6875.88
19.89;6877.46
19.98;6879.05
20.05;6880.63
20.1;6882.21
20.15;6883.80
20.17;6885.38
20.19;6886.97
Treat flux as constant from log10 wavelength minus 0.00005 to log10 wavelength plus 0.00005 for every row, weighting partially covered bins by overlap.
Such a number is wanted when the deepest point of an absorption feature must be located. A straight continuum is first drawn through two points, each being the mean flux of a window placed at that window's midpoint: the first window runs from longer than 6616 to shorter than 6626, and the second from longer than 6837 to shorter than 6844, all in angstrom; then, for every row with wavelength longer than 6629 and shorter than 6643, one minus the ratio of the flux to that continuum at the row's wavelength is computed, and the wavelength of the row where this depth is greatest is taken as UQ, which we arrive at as 6642.45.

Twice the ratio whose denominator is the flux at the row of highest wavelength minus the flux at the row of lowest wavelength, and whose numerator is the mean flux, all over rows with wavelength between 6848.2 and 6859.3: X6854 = -327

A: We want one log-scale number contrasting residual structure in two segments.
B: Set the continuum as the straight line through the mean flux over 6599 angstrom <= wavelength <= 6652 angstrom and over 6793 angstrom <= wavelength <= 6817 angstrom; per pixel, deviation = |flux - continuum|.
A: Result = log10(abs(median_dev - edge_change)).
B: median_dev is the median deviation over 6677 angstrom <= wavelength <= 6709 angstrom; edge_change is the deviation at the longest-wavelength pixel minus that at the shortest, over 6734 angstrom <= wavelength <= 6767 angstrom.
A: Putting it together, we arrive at -0.21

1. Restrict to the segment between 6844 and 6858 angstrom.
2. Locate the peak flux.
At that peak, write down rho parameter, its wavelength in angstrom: 6845.86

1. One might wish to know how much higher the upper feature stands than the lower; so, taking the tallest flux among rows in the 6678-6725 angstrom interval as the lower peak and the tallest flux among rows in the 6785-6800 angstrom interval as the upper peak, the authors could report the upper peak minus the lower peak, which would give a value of -1.3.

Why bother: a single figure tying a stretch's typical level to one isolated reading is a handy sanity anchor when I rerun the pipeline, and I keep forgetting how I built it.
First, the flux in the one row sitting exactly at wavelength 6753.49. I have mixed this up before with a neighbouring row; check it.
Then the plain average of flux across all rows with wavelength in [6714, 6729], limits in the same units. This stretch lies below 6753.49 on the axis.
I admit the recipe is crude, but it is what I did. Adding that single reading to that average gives 39.9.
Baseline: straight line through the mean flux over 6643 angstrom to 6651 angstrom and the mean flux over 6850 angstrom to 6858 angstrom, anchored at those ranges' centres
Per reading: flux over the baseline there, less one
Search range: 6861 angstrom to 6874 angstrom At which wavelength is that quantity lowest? 6869.55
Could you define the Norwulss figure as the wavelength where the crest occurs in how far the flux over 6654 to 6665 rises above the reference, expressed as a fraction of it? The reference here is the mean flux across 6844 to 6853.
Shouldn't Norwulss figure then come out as 6654.70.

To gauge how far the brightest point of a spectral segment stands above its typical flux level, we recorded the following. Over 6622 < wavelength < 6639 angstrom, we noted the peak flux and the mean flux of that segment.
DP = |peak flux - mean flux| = 0.41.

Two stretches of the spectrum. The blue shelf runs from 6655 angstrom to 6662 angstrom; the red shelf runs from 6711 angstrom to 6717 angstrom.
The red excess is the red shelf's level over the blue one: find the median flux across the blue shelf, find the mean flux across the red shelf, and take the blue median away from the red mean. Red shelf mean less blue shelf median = 1.29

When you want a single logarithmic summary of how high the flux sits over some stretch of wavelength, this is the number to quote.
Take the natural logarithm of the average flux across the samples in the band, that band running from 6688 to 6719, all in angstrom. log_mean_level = 3.02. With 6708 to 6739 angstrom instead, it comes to 3.02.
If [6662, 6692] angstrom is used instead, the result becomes 2.99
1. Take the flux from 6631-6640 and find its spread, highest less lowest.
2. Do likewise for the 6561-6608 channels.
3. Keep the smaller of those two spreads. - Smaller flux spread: 0.1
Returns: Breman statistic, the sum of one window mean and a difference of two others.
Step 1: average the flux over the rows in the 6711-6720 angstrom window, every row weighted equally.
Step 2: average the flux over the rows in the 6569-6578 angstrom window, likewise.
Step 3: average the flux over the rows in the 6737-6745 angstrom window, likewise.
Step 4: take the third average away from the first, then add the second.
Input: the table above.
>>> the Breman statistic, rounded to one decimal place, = 22.2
